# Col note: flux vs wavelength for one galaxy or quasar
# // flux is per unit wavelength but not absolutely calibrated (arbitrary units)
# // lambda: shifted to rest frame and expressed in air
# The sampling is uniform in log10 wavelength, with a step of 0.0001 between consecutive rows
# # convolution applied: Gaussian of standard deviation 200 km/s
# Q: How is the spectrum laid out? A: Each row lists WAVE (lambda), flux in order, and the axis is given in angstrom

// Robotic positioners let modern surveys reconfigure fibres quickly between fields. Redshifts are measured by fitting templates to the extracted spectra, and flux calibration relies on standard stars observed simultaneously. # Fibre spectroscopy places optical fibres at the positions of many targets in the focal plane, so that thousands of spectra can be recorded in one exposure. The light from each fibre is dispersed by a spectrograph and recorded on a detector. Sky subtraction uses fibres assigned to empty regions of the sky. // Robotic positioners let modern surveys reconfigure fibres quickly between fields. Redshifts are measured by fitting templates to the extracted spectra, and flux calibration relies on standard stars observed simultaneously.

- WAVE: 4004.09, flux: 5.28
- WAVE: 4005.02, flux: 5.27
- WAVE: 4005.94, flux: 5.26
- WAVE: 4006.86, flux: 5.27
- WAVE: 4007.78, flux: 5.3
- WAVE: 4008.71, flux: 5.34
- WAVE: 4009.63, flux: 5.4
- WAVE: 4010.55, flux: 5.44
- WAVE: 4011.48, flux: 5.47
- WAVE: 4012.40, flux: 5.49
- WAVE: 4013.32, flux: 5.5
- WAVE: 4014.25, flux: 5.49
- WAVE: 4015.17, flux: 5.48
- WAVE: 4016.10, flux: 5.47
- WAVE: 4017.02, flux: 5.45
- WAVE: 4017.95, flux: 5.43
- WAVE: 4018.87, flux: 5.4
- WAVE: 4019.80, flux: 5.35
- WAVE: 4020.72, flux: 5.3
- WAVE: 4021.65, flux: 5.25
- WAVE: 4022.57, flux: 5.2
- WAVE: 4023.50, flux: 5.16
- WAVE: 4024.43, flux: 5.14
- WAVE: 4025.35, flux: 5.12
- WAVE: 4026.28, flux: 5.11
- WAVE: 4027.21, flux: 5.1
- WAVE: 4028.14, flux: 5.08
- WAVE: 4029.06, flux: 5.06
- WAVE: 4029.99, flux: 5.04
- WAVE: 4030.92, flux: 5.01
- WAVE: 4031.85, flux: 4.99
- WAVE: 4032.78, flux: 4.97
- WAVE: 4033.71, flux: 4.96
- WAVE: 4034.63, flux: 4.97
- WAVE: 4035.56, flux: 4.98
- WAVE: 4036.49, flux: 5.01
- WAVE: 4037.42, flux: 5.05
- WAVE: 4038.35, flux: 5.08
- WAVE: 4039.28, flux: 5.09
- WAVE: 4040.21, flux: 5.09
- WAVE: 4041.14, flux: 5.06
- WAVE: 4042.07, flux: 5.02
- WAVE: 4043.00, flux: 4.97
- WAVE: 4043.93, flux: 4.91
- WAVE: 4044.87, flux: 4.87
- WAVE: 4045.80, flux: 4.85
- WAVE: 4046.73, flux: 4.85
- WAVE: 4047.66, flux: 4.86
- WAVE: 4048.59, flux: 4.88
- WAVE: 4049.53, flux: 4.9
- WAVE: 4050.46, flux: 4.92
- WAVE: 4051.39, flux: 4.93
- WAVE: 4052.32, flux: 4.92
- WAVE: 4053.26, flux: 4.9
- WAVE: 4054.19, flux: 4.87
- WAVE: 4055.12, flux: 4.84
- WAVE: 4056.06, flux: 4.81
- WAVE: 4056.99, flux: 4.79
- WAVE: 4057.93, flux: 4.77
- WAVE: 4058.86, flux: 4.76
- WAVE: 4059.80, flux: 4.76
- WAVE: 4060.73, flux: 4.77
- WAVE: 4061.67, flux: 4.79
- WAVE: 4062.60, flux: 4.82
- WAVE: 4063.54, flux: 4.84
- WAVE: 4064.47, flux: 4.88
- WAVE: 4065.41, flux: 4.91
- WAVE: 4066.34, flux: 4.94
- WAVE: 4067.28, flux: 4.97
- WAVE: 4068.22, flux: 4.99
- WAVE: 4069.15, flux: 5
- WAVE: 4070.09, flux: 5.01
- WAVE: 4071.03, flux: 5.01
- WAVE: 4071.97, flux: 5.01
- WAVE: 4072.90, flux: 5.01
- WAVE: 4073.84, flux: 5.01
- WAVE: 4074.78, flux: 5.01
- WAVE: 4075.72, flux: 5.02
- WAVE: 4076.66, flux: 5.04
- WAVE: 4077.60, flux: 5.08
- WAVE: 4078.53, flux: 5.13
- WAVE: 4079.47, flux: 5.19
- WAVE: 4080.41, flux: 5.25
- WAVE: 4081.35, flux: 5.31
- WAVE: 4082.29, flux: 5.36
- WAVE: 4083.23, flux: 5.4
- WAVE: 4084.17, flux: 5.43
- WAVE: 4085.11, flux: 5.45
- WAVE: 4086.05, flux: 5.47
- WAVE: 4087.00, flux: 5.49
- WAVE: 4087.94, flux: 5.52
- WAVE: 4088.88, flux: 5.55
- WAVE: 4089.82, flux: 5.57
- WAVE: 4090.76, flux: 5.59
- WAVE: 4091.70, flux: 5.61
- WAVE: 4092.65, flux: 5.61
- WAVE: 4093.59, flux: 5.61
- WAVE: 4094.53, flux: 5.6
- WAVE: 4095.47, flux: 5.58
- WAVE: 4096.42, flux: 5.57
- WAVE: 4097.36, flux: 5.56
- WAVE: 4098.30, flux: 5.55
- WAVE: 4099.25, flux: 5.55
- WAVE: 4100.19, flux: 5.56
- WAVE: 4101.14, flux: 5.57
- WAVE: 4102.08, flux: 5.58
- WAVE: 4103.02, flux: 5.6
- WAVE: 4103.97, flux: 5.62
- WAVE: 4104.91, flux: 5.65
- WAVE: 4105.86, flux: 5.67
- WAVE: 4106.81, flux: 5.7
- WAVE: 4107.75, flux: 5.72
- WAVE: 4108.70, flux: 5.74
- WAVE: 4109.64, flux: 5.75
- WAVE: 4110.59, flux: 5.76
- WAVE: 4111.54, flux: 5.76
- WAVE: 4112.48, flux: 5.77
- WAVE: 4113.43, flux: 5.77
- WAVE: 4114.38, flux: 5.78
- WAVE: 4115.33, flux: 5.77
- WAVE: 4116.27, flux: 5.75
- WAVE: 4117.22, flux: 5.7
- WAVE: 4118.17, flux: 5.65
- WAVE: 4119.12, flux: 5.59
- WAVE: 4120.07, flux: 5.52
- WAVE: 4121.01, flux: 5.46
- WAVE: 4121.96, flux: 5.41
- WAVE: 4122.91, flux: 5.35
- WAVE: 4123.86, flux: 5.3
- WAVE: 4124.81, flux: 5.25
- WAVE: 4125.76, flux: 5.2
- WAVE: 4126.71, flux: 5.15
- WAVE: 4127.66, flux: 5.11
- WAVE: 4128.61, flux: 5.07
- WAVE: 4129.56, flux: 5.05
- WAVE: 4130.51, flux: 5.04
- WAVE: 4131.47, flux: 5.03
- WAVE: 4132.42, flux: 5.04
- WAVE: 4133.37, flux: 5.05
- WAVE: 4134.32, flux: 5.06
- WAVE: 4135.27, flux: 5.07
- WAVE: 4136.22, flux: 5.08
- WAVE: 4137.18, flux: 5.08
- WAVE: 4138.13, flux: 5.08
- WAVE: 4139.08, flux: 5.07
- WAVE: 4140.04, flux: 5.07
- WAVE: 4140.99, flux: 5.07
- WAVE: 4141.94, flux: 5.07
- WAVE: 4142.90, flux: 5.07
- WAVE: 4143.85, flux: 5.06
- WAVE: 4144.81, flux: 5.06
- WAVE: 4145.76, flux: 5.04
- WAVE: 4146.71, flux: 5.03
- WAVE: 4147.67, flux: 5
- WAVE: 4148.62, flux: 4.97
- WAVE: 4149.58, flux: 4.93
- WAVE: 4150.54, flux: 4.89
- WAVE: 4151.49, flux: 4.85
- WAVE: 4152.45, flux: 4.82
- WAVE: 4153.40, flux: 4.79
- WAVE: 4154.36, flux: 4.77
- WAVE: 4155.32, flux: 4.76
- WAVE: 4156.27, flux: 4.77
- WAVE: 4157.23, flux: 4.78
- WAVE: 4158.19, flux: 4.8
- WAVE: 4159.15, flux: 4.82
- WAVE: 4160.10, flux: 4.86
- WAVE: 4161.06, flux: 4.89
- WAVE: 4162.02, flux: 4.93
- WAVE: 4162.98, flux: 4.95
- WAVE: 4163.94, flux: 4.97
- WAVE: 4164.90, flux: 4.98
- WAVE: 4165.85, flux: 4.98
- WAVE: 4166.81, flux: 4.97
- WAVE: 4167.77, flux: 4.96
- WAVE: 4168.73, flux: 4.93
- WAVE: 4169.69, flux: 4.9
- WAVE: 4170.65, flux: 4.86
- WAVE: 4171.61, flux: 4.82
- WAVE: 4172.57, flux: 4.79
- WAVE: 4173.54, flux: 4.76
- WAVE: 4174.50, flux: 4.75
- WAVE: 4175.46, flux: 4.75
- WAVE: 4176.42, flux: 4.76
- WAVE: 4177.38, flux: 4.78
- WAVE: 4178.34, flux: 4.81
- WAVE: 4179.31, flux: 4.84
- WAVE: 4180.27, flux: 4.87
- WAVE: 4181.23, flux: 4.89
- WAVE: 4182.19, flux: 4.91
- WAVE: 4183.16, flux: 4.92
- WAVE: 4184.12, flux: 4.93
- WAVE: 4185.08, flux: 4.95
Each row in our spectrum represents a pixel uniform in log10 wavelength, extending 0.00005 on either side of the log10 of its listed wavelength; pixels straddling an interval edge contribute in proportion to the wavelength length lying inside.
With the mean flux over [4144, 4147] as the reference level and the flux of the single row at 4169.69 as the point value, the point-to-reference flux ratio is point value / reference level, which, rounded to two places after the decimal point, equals 0.97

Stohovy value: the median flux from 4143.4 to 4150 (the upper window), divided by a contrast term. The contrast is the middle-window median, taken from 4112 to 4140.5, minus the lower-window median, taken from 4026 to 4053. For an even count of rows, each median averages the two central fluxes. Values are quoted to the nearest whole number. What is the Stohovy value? 26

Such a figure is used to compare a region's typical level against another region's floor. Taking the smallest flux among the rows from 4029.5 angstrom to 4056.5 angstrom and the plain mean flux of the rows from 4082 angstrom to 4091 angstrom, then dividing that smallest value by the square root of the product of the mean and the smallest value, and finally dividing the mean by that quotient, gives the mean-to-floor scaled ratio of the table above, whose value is 5.85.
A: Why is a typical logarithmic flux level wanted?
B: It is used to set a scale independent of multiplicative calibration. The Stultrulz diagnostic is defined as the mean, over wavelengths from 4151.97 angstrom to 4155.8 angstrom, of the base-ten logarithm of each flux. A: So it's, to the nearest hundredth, 0.68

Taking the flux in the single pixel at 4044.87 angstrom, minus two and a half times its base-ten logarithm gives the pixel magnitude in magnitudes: -1.72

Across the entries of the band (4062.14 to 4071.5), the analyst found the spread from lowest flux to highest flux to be 0.19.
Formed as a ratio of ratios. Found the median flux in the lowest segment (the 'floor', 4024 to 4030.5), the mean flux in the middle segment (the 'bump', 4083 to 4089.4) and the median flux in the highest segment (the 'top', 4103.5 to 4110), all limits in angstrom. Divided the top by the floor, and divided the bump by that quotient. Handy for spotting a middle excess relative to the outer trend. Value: 4.90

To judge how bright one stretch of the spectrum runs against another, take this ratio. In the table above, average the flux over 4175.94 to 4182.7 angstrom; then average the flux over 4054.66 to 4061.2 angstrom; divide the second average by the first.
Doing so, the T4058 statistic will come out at 0.99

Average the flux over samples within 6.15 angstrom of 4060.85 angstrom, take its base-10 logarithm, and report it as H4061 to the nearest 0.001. 0.683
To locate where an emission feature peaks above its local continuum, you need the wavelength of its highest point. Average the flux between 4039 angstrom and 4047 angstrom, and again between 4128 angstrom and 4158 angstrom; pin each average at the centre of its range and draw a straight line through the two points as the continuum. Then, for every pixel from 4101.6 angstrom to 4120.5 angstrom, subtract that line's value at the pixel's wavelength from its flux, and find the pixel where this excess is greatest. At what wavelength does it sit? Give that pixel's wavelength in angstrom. 4114.38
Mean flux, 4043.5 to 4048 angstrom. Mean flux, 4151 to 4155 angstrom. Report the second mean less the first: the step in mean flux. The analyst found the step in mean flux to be -0.06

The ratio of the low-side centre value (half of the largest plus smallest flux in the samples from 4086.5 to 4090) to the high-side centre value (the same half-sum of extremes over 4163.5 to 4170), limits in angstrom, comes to 1.12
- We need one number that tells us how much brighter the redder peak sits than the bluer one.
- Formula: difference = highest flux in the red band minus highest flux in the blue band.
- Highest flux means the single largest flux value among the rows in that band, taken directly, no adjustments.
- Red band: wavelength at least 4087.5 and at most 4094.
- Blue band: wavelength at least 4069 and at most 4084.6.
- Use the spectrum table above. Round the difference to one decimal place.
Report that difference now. 0.2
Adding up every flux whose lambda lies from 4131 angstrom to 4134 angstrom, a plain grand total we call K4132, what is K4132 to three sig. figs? 15.1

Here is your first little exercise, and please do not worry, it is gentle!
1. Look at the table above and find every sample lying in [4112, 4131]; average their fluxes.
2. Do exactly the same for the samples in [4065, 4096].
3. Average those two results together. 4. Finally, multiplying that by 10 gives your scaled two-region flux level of 53.50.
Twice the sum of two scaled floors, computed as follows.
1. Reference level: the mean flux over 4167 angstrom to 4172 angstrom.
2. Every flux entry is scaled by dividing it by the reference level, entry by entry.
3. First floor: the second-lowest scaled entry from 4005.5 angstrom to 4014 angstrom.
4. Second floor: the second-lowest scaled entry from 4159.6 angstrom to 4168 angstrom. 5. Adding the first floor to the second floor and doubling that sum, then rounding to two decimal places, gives 4.15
